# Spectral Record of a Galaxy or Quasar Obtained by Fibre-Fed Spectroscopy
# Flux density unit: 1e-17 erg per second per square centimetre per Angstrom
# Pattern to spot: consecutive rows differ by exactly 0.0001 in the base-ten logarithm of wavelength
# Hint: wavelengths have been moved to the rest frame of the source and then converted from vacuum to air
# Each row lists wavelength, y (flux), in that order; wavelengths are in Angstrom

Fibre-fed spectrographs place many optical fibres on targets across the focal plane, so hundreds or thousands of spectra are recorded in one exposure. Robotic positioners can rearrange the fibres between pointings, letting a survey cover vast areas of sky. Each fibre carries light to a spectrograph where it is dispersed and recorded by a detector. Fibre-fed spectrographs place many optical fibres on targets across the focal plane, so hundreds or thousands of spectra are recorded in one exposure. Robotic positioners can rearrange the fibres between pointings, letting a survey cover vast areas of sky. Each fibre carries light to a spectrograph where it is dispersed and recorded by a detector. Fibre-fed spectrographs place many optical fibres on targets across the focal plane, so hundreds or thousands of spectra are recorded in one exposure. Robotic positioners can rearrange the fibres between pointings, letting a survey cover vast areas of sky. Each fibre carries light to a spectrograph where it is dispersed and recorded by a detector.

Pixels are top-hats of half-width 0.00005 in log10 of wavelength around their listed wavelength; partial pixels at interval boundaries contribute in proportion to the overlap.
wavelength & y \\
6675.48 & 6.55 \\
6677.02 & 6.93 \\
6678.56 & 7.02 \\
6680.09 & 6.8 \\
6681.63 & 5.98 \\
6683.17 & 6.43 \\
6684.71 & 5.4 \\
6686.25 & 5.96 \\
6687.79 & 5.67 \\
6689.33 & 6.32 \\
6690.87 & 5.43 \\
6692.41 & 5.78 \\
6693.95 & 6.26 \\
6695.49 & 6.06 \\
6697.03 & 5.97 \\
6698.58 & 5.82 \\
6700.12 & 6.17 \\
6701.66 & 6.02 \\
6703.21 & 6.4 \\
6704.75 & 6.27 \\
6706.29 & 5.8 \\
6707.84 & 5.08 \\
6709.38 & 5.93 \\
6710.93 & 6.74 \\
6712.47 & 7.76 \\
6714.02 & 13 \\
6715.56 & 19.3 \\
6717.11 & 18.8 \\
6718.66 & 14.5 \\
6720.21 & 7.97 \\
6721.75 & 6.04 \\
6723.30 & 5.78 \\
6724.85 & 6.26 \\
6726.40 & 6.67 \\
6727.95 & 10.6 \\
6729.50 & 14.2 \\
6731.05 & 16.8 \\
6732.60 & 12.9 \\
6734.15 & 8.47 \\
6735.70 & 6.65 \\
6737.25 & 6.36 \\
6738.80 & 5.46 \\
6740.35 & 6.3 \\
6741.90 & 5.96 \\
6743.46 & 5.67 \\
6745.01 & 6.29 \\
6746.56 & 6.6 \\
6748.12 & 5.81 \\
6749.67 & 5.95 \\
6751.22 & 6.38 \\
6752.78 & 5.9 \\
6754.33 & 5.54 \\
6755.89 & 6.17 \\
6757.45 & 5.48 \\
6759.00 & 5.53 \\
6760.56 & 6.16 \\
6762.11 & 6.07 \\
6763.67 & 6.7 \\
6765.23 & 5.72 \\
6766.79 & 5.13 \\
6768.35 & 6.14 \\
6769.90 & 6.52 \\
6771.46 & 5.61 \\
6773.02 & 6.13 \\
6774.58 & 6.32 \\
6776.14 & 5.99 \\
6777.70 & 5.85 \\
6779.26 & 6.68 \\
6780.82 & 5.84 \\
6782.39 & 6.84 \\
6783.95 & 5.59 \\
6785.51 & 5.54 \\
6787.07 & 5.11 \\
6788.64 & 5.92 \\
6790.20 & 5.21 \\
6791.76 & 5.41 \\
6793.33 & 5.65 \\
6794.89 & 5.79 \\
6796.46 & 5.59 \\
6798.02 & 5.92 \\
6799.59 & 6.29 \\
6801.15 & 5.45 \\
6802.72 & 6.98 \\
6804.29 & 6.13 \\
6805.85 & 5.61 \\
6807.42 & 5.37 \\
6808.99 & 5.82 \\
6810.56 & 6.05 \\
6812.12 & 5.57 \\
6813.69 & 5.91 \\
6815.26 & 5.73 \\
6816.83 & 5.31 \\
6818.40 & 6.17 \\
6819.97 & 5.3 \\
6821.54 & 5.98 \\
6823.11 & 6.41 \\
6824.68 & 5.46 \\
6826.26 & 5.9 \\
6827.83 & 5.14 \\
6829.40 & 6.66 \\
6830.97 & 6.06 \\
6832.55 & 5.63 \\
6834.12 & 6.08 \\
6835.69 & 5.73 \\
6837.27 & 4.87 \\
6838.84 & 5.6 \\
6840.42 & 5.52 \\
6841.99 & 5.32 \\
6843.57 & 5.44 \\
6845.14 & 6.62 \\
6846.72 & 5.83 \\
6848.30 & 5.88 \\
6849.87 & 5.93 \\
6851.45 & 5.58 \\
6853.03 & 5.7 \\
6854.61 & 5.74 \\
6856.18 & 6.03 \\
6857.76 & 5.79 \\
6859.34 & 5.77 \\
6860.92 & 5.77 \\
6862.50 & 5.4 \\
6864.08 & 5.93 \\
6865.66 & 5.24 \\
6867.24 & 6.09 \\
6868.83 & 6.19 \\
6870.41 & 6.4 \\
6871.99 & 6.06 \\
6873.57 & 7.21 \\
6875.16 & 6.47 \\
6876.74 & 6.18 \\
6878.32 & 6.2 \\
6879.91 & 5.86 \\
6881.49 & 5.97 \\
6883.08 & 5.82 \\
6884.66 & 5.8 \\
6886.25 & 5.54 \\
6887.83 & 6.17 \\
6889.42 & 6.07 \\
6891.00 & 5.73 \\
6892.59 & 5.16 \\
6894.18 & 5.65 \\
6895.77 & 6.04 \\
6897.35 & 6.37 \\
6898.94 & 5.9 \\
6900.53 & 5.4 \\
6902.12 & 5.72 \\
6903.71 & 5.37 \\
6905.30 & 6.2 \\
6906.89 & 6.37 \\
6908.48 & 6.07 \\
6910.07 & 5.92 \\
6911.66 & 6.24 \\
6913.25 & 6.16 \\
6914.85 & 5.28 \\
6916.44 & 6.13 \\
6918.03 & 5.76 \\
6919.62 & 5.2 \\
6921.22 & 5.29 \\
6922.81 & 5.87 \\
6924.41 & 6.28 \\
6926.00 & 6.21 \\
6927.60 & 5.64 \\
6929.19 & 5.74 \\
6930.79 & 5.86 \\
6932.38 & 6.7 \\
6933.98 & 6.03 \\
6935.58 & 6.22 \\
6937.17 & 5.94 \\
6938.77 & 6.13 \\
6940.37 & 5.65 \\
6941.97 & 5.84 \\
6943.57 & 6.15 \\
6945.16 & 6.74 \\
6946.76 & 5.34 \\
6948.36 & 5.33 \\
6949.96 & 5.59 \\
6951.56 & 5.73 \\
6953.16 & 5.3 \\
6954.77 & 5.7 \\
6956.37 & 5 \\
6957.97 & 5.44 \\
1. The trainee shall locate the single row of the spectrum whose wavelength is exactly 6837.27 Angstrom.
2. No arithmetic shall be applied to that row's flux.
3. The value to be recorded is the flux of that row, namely 4.87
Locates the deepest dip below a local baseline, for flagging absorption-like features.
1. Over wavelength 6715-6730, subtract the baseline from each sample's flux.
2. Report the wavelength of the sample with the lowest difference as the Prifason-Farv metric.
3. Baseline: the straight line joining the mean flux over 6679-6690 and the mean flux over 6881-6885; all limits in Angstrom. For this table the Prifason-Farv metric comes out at 6723.30 Angstrom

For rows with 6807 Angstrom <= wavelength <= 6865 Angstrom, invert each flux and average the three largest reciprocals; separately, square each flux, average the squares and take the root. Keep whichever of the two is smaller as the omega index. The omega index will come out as 0.196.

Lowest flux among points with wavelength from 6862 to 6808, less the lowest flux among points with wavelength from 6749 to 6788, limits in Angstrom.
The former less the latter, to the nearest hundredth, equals -0.24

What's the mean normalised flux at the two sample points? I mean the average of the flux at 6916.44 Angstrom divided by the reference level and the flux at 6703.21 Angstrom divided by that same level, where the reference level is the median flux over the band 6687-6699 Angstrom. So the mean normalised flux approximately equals 1.06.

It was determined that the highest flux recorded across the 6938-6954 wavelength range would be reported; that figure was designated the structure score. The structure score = 6.74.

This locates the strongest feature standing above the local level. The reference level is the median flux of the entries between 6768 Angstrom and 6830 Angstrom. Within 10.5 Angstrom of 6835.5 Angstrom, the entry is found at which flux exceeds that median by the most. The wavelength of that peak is 6829.40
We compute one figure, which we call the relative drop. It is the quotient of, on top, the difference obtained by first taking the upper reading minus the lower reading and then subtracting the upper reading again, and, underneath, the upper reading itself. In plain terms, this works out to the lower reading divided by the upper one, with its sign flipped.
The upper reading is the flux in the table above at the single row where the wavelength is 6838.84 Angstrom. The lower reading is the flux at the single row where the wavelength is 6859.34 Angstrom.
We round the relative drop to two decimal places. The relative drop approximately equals -1.03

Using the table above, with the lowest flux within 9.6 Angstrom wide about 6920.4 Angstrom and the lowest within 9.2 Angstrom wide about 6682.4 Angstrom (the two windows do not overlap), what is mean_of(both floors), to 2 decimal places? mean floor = 5.30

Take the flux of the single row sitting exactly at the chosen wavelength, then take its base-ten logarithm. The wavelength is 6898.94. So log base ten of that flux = 0.771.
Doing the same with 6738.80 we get 0.737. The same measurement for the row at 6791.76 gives 0.733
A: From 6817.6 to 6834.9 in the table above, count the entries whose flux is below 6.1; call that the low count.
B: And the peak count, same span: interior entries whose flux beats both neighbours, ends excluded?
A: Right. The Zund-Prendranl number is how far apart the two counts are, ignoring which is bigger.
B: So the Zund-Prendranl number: 5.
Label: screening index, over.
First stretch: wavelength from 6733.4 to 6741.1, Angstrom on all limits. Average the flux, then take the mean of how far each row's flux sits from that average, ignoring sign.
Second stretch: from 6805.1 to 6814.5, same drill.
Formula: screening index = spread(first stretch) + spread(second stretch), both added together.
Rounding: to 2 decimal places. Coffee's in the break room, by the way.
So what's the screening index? 0.93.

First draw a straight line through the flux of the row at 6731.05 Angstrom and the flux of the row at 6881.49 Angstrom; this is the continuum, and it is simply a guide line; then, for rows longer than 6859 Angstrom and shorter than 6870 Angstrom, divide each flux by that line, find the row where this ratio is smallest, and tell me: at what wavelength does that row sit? 6862.50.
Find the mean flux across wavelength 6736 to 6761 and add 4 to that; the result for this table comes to 10.0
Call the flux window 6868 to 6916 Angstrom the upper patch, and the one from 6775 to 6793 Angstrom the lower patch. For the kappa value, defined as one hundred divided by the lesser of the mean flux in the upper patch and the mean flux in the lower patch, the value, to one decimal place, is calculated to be 17.2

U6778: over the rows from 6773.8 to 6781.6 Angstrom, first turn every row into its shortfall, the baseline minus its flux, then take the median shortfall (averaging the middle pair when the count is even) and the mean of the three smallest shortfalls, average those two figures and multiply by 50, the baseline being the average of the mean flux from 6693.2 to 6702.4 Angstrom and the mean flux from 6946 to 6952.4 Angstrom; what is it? -19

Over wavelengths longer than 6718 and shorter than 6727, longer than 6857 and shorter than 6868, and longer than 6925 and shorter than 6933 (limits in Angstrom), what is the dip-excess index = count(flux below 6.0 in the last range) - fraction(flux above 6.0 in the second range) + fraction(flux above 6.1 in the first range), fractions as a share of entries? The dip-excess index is 4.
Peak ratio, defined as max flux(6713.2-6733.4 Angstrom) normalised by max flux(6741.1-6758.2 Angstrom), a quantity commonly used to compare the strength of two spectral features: 2.9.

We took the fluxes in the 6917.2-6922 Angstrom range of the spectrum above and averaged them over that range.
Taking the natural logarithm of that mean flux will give 1.69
